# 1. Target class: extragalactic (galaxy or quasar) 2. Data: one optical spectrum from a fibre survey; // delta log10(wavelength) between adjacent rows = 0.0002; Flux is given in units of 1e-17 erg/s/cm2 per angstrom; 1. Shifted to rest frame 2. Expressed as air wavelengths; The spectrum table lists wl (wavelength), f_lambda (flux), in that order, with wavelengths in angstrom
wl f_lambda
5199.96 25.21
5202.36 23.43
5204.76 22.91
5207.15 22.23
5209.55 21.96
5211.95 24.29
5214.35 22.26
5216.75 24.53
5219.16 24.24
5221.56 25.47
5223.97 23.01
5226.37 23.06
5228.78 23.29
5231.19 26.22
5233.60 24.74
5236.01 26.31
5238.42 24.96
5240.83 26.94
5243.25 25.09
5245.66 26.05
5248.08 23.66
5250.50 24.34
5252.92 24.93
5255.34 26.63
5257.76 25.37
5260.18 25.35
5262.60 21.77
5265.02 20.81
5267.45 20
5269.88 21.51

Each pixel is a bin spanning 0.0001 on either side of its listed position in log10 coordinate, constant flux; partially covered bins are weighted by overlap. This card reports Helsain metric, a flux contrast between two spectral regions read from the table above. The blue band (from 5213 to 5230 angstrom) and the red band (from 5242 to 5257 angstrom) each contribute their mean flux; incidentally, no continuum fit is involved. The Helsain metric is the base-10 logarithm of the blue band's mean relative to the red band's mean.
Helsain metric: -0.025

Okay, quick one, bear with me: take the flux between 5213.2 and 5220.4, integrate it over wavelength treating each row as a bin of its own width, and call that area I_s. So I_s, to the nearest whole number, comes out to 171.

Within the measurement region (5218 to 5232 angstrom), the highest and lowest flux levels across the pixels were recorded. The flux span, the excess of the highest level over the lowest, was 3.21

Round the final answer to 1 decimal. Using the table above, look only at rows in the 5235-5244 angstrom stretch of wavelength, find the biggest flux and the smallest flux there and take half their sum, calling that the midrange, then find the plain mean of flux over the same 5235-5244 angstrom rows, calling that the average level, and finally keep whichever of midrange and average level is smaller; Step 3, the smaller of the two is 25.8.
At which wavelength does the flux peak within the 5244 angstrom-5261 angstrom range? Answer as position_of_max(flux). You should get 5255.34 angstrom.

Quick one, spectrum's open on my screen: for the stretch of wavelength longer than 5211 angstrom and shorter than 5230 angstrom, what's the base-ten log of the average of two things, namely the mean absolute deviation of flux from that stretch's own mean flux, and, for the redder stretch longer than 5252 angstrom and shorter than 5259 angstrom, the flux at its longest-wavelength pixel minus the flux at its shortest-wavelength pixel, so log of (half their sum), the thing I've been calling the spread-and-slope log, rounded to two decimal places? -0.19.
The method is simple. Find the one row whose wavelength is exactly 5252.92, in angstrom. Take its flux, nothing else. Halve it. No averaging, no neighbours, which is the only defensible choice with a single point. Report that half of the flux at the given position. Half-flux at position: 12.5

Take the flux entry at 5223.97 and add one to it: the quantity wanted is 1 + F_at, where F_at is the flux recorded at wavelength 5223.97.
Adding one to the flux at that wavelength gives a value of 24.0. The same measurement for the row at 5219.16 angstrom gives 25.2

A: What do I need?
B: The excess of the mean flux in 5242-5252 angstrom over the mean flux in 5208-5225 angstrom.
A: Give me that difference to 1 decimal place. 1.1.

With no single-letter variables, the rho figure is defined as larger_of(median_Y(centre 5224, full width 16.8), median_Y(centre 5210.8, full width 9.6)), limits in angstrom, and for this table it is 24.2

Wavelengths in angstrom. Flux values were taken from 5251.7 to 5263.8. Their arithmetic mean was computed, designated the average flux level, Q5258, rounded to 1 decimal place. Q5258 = 24.8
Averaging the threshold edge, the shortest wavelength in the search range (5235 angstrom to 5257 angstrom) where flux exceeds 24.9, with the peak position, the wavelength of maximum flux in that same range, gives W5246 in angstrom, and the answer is 5238.4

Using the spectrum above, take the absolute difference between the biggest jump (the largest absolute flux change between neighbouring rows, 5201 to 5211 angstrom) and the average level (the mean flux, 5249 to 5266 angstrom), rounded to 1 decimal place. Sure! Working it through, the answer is 23.5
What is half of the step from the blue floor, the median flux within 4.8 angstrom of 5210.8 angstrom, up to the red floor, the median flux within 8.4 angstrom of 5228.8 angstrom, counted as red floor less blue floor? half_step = 1.2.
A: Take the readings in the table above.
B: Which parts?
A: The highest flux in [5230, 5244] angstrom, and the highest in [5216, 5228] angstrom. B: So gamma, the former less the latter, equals 1.5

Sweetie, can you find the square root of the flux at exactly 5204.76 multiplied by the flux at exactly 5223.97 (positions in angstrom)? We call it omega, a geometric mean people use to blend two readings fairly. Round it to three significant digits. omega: 23.0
